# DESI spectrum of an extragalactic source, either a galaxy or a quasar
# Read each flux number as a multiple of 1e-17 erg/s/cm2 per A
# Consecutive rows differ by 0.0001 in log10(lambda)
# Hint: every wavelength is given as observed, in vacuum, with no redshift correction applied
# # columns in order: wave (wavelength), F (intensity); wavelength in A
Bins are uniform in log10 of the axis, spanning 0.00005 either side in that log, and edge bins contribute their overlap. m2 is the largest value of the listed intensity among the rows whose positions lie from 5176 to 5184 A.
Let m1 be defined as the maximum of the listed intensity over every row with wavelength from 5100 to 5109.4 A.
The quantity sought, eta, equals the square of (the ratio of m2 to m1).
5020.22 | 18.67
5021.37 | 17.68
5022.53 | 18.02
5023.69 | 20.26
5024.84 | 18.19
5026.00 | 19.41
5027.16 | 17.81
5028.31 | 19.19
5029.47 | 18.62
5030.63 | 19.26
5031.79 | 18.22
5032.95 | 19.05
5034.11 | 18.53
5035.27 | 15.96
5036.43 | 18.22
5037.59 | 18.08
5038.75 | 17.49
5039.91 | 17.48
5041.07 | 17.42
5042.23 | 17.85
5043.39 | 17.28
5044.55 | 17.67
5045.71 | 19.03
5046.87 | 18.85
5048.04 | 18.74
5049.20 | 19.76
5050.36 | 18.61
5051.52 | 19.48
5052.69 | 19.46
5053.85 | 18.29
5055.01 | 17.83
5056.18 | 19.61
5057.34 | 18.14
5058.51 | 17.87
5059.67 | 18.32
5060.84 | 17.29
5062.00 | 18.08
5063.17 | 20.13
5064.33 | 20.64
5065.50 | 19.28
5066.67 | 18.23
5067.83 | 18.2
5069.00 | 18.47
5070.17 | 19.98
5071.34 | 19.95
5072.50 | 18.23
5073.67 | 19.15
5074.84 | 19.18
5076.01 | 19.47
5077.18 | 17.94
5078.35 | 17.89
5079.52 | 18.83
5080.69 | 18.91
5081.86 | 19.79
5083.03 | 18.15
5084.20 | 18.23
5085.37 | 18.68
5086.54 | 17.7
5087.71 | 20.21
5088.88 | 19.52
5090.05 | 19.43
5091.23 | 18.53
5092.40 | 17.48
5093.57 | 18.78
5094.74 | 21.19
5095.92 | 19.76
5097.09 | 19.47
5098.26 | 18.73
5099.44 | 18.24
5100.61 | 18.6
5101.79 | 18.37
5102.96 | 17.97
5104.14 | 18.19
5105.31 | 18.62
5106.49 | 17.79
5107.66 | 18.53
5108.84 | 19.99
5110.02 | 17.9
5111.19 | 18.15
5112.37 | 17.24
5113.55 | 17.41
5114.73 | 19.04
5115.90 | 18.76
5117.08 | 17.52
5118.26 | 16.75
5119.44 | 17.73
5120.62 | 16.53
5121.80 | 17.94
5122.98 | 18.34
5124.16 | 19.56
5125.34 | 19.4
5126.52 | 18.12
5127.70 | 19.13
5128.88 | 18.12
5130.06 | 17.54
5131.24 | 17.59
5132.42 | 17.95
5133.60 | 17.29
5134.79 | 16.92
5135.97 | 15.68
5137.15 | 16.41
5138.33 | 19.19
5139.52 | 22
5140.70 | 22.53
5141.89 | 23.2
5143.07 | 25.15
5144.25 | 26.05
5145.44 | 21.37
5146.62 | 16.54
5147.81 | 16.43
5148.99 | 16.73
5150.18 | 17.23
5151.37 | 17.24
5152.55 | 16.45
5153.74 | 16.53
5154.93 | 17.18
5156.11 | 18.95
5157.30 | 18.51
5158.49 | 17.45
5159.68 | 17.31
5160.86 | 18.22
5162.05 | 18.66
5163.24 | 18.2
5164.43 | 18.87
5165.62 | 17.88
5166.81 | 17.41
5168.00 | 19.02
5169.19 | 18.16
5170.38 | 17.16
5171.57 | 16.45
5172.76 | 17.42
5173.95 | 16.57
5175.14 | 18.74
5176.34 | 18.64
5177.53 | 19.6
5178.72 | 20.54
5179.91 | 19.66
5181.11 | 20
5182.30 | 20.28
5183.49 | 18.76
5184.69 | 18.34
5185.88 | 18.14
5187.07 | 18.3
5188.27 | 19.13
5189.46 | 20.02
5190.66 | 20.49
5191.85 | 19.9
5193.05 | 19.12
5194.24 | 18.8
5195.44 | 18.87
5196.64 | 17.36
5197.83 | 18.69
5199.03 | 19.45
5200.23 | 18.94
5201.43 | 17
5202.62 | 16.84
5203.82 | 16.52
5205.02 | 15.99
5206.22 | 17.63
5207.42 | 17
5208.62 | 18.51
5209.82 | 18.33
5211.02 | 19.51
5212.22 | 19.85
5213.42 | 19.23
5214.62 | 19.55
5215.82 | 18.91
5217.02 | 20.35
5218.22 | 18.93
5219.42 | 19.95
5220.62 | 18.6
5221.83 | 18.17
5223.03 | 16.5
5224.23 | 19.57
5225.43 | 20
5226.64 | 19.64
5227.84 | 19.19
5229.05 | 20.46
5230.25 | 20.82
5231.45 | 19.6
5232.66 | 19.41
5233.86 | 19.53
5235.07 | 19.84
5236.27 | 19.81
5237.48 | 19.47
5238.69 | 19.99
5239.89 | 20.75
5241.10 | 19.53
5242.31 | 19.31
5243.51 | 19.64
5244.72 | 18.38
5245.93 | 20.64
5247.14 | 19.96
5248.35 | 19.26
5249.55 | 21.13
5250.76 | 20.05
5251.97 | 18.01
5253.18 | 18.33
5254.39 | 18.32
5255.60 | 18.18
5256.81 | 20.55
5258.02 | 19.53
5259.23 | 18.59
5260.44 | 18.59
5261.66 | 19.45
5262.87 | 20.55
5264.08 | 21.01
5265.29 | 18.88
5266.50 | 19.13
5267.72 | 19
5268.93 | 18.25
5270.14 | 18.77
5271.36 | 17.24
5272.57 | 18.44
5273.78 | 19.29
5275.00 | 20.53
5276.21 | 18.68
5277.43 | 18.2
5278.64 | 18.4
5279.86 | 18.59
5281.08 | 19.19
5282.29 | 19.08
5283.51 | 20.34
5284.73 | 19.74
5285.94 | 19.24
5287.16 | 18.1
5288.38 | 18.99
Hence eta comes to 1.06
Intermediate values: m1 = 19.99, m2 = 20.54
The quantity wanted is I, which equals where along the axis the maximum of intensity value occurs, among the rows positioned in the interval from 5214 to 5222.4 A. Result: 5217.02 A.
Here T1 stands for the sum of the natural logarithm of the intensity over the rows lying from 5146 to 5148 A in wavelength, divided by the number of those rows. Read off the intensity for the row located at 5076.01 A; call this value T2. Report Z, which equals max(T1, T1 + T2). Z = 22.3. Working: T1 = 2.80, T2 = 19.47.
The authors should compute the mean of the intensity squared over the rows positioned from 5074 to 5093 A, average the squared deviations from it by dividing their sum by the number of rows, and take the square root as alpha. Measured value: 29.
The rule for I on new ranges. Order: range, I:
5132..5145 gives 5144.25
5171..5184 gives 5178.72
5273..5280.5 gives 5275.00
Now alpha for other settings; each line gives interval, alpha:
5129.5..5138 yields 24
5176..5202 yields 35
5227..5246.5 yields 25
